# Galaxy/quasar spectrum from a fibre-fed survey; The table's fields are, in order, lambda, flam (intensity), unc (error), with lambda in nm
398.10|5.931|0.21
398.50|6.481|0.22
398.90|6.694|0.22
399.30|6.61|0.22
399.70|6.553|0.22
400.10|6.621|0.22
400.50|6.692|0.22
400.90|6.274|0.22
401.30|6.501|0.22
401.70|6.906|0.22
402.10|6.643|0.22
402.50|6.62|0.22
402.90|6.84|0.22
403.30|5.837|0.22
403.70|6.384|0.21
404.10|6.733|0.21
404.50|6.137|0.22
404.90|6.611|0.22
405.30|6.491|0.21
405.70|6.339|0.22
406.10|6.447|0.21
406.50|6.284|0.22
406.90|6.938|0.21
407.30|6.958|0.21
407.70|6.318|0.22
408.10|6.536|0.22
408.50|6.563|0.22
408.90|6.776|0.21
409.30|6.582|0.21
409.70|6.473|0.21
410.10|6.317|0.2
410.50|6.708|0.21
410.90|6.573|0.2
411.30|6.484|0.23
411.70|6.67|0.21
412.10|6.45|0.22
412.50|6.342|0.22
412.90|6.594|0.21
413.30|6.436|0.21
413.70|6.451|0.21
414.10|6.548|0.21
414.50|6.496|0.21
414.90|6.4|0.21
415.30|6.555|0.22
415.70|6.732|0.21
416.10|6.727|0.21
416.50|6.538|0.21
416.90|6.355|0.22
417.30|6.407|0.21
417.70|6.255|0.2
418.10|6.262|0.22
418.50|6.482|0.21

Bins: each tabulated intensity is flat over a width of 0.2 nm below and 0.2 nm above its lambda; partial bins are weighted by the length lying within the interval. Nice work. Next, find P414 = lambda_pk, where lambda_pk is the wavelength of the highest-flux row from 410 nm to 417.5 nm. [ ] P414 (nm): 415.70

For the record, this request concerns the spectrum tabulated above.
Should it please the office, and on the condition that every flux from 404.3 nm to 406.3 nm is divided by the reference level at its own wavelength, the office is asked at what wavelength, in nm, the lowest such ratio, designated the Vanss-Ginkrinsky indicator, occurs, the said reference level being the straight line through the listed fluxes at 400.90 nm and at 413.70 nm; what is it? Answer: 404.50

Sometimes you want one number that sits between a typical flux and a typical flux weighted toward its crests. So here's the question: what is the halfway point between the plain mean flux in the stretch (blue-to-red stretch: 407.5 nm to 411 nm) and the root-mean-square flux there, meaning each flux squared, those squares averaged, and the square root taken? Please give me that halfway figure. 6.54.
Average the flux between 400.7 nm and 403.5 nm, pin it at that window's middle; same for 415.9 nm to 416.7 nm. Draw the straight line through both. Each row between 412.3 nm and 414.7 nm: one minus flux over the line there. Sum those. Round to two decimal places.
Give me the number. 0.12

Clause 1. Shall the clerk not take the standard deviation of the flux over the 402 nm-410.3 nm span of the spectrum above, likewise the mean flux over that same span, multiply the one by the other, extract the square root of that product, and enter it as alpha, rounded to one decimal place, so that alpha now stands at 1.3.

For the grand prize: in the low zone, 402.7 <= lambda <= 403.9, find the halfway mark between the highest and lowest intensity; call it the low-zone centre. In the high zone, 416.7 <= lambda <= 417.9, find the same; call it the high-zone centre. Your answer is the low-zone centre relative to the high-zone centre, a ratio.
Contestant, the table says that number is 1.00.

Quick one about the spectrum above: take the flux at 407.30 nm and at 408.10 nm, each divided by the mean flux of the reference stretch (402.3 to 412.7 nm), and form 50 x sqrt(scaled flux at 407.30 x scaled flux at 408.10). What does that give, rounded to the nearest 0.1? 51.7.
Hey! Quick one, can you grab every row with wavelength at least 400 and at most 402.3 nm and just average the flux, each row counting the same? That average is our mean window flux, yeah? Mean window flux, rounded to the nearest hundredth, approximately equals 6.61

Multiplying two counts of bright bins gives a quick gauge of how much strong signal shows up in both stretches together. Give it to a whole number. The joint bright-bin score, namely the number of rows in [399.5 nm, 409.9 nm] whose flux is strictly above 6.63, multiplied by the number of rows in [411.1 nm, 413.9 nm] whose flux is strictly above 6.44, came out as 40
